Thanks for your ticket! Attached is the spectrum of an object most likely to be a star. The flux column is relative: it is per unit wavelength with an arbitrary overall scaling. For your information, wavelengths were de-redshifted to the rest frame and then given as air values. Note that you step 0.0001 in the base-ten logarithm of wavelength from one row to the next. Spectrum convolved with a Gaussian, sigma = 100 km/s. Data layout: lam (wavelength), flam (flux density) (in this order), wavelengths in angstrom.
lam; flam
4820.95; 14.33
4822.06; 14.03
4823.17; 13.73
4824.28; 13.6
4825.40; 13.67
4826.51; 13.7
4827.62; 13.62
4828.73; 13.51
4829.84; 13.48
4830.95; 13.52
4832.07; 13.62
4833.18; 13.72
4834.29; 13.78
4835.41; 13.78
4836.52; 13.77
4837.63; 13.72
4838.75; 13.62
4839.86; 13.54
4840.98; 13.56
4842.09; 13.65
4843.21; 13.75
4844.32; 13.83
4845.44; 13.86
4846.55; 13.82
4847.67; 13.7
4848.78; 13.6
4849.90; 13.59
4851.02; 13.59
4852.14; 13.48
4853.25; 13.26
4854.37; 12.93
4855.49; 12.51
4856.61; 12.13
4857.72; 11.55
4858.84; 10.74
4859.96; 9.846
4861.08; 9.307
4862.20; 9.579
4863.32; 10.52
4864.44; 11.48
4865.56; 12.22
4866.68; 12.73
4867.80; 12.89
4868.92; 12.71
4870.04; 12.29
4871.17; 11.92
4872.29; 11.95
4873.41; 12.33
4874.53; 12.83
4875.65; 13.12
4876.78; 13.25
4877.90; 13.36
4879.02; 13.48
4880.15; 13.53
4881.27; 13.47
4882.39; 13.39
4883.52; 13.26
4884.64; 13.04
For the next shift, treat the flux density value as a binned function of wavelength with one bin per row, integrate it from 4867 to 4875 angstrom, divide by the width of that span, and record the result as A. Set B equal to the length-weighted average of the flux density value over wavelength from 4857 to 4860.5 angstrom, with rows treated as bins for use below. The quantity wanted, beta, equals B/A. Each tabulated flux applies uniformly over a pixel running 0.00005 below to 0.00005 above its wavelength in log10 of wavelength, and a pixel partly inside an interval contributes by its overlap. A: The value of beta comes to 0.87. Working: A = 12.4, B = 10.8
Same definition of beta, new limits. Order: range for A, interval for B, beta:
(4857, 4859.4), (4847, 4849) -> 1.22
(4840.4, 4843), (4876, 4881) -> 0.98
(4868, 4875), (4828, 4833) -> 1.10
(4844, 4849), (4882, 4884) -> 0.96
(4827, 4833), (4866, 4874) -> 0.91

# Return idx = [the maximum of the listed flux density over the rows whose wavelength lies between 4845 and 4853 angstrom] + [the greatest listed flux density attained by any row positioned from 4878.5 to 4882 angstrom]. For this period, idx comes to 27.4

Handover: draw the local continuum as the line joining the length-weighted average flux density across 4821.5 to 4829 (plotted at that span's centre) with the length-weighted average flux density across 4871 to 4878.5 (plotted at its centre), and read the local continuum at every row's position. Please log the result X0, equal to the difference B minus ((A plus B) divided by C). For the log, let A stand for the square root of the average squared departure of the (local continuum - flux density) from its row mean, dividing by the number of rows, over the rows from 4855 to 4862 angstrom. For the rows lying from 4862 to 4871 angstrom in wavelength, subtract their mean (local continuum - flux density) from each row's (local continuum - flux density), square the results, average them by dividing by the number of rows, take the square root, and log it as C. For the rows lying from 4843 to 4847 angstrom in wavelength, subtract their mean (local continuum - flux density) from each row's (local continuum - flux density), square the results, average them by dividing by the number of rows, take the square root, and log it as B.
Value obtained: -1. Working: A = 1.13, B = 0.1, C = 1.2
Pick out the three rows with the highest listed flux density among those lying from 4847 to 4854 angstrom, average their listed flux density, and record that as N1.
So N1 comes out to 13.63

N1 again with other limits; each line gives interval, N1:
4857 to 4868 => 12.61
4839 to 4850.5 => 13.84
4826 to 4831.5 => 13.61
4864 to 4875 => 12.82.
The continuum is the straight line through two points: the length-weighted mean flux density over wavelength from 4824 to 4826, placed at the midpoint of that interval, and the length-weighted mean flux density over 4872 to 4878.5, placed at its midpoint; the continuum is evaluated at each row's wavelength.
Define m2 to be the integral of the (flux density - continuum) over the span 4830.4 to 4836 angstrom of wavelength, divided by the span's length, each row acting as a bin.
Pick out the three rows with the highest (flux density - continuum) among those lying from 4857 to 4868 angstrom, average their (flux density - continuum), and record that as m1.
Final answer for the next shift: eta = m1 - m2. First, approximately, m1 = -0.4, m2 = 0.2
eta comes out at -0.6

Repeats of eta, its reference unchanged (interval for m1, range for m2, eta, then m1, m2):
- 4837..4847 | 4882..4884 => 0.0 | 0.5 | 0.6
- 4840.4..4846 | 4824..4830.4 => 0.5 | 0.5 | 0.0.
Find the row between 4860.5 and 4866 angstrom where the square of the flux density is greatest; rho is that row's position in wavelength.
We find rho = 4865.56 angstrom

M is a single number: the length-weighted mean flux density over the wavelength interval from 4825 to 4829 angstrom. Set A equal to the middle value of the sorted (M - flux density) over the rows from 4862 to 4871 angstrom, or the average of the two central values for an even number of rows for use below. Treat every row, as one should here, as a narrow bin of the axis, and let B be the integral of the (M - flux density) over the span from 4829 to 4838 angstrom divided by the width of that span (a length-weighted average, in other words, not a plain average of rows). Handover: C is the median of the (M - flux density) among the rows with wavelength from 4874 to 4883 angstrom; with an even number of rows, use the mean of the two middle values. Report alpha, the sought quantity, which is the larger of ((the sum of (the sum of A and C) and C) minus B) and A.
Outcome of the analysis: 2.0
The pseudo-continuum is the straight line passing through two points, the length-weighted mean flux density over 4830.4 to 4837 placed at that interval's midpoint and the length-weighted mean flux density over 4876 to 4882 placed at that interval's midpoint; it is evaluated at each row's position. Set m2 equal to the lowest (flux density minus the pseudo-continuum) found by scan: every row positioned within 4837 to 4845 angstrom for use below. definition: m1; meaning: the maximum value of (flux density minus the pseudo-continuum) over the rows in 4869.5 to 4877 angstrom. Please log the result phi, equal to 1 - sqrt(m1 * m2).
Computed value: 0.86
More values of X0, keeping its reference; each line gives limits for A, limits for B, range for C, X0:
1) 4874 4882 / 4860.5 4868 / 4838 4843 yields -28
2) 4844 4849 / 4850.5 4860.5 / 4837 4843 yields -20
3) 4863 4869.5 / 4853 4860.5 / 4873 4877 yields -4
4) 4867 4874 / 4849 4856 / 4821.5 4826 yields -4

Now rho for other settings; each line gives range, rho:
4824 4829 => 4826.51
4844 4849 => 4845.44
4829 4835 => 4834.29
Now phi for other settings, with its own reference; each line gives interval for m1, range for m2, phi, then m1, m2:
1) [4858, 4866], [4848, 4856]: -0.15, -1.3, -1.0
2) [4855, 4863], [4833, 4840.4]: 0.66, -1.0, -0.1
